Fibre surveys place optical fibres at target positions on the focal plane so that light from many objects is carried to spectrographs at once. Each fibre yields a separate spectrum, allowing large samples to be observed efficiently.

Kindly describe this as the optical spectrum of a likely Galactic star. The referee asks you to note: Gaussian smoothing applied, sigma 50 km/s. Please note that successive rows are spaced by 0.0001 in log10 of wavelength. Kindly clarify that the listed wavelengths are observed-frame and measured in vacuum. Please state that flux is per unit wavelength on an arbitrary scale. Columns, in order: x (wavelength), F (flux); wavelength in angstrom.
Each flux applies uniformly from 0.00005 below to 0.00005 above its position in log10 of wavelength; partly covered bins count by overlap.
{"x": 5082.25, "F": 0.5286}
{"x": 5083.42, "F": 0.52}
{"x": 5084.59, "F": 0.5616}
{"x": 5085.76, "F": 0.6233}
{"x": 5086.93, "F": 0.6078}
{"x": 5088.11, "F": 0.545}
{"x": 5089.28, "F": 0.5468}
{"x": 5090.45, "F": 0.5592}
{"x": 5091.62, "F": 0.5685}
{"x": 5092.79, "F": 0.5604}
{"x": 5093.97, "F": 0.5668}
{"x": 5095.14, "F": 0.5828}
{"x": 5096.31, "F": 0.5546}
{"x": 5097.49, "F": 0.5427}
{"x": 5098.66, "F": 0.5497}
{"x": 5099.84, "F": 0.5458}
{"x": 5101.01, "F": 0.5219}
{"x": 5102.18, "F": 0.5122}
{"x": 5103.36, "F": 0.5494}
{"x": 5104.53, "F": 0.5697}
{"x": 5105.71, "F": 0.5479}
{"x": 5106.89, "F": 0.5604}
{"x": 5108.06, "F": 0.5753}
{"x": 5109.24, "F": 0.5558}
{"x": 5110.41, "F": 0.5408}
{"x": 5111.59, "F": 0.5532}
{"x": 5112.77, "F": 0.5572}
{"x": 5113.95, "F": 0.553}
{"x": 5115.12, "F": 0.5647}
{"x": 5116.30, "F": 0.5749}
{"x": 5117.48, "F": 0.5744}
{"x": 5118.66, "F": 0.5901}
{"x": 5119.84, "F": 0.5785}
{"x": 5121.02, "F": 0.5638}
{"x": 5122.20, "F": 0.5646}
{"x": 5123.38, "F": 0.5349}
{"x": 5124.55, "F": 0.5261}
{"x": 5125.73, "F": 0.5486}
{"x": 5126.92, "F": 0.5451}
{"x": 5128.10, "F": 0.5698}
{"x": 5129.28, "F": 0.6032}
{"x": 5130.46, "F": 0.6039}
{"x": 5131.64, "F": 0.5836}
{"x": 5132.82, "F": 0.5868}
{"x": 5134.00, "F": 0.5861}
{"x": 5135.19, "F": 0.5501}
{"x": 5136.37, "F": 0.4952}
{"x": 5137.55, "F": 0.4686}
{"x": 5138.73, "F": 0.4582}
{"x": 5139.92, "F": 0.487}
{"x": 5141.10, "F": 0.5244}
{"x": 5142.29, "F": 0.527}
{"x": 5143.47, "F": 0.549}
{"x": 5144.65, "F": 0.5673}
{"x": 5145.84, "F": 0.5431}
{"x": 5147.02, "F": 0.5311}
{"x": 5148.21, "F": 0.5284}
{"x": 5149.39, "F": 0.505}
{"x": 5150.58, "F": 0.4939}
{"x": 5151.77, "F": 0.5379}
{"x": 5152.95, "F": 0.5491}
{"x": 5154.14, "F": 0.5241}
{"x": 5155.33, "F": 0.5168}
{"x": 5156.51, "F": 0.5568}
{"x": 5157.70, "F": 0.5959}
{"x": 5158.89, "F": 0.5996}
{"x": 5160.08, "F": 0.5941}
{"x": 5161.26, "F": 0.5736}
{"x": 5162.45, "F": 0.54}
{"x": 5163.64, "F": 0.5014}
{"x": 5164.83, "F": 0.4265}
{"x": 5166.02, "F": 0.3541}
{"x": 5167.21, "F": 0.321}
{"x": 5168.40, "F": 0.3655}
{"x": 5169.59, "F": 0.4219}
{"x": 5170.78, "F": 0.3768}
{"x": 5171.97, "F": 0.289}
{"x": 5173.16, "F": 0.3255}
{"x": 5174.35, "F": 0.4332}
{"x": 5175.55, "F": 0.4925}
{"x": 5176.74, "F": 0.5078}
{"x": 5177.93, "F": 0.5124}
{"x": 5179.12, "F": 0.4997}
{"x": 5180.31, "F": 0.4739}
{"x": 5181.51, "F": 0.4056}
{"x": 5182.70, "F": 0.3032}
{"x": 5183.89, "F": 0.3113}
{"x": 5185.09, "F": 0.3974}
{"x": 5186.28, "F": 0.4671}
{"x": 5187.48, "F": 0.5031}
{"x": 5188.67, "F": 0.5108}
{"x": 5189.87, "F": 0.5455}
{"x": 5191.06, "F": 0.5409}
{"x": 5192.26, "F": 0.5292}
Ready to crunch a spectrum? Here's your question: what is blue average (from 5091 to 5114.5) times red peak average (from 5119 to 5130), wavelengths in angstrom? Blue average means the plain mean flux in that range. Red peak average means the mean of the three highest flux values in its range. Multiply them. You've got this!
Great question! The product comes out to 0.323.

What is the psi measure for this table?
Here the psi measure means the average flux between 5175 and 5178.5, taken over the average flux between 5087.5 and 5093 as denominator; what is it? 0.91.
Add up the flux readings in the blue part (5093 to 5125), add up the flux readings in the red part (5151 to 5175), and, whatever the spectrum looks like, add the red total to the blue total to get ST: 24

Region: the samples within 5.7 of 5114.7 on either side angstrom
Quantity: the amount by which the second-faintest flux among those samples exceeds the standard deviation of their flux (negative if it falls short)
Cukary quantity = 0.54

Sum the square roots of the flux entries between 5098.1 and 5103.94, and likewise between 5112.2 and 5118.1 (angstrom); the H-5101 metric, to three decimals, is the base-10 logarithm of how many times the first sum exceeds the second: -0.011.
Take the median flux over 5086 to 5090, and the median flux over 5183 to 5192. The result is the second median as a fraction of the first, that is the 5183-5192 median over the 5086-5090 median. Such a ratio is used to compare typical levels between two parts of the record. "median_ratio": 0.92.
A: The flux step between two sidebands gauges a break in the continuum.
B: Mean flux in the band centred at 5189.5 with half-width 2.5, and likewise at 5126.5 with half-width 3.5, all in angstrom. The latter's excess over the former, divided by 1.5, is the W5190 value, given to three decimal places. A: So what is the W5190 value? 0.020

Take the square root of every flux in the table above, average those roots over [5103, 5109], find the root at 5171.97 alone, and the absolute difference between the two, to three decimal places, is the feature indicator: 0.211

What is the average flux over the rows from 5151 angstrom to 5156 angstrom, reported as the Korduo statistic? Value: 0.53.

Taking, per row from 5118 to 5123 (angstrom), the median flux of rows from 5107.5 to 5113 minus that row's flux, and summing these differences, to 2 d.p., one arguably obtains -0.07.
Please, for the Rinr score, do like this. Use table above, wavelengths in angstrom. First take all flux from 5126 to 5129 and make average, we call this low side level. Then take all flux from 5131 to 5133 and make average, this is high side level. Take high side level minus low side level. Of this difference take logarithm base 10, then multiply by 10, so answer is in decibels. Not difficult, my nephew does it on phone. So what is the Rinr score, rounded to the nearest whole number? -16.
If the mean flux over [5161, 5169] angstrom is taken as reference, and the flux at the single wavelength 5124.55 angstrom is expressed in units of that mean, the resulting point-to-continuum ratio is 1.2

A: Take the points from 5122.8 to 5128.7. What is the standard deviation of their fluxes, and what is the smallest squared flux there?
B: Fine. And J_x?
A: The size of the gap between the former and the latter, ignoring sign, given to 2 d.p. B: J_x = 0.26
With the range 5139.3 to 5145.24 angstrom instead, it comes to 0.21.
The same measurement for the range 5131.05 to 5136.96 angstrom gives 0.21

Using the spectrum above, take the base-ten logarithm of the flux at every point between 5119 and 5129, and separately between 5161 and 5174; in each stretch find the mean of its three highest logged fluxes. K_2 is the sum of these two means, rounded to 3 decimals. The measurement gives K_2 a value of -0.513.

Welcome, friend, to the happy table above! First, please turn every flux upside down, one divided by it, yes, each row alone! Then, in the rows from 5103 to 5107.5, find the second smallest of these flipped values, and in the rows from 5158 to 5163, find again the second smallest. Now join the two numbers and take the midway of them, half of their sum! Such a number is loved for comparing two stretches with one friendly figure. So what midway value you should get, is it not 1.73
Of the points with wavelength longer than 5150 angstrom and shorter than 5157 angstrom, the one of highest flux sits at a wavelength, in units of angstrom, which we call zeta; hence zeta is 5156.51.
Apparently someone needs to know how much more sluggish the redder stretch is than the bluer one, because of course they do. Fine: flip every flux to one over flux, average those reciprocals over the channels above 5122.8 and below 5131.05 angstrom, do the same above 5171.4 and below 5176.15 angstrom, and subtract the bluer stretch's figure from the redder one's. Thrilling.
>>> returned 0.9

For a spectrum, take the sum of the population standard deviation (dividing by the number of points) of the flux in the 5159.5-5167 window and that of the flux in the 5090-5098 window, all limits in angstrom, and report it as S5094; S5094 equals 0.096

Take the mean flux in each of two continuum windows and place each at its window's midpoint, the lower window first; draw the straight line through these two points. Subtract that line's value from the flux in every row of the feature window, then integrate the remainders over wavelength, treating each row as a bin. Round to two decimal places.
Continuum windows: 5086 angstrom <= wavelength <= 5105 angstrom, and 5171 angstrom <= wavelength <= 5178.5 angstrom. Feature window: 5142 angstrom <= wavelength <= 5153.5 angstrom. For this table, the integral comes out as 0.74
